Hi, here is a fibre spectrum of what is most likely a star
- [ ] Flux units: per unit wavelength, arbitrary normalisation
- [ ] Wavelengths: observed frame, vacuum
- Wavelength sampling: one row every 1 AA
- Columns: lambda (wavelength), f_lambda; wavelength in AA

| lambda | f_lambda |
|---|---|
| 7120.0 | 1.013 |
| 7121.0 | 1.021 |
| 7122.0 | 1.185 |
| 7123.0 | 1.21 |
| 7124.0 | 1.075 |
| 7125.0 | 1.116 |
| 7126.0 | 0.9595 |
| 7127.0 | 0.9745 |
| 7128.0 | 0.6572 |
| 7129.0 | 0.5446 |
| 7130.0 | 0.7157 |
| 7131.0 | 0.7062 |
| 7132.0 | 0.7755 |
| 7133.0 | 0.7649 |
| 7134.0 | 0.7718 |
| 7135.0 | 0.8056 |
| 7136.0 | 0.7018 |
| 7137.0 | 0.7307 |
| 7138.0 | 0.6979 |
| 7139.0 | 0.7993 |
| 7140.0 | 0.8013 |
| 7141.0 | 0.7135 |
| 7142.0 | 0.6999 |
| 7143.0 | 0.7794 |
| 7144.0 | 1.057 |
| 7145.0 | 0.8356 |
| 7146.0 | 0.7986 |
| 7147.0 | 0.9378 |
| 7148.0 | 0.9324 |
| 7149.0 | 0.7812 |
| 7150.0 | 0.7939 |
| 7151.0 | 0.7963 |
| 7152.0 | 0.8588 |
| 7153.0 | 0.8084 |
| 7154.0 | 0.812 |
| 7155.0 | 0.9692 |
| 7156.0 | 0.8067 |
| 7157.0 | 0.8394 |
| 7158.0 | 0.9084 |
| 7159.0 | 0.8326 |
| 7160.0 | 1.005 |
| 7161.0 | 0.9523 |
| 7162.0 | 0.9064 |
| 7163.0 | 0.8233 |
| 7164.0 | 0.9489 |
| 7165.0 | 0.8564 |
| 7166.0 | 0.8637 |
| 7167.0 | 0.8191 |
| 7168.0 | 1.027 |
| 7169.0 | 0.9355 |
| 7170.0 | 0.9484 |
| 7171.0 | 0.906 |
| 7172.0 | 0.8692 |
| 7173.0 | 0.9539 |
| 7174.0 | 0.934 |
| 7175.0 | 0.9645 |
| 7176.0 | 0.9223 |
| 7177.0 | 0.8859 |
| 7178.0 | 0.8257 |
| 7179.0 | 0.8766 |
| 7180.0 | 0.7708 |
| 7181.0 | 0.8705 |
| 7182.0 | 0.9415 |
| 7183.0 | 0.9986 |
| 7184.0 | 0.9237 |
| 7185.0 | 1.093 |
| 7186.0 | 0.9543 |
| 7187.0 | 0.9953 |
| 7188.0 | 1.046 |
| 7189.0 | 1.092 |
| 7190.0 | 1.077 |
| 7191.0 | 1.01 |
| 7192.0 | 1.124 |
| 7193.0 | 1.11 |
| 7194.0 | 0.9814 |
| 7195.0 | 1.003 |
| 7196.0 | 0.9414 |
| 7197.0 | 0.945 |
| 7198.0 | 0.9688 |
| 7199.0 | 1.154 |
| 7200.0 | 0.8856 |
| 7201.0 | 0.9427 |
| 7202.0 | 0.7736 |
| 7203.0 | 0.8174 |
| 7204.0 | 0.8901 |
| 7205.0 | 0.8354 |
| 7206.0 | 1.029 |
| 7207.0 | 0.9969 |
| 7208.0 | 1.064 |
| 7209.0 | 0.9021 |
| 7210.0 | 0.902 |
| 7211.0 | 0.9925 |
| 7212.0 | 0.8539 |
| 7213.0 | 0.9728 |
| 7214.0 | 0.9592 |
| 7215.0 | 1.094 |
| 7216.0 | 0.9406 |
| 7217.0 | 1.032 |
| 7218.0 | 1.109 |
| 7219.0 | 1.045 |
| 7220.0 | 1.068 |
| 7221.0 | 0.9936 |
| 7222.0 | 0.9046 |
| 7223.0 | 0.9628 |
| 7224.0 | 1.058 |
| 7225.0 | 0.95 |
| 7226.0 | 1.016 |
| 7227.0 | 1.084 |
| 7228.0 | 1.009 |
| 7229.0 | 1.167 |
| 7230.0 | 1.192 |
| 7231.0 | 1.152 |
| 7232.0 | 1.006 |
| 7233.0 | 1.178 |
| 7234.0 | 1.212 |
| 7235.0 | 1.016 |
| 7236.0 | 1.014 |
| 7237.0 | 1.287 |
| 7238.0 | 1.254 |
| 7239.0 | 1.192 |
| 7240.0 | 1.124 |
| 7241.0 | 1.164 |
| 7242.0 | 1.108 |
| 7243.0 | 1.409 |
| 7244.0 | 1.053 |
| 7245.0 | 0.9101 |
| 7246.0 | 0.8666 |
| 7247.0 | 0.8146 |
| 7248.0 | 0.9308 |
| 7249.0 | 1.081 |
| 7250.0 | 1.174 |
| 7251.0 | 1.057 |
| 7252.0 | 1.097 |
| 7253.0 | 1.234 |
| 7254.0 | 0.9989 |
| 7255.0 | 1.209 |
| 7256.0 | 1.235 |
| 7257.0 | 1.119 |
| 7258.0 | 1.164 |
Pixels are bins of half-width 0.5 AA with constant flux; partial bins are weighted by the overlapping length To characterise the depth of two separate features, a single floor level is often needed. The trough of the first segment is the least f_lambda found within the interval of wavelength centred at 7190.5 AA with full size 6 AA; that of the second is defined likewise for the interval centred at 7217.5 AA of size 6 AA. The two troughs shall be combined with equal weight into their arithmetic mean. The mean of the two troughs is 0.98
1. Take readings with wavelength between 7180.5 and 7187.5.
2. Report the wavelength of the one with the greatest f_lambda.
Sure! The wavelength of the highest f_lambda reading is 7185.0 AA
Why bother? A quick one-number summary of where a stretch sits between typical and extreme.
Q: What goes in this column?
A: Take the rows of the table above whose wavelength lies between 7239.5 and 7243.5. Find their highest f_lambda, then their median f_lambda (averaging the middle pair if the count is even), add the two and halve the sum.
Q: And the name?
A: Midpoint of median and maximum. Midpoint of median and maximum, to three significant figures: 1.28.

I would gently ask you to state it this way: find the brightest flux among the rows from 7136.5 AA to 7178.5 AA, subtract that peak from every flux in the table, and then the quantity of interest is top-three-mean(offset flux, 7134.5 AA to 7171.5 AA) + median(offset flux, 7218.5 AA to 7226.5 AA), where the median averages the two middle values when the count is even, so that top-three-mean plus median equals -0.08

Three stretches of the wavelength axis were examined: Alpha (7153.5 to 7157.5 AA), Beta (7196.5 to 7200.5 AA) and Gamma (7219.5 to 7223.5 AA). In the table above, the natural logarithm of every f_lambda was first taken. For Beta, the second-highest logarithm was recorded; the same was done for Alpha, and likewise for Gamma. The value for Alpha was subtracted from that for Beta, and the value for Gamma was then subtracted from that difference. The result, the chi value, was 0.15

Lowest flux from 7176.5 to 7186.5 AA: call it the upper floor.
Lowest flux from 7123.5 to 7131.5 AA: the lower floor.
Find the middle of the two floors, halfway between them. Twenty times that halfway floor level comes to 13.2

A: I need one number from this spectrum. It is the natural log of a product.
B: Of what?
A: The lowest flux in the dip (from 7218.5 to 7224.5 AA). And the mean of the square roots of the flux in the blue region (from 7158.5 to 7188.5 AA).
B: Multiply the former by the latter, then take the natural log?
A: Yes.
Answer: -0.14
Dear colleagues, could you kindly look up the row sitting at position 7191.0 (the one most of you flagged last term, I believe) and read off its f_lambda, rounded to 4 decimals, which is 1.0100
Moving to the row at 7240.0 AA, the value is 1.1240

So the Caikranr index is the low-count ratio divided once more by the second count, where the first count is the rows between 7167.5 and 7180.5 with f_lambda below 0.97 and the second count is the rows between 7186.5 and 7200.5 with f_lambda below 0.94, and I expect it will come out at 12.0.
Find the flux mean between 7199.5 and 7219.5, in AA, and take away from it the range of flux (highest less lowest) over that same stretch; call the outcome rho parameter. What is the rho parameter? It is 0.62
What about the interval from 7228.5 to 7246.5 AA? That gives 0.59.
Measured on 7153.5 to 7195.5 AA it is 0.58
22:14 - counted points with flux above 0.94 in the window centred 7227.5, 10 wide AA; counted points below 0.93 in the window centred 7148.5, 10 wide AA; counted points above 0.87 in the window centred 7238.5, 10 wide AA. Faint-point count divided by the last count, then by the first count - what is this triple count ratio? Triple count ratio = 0.07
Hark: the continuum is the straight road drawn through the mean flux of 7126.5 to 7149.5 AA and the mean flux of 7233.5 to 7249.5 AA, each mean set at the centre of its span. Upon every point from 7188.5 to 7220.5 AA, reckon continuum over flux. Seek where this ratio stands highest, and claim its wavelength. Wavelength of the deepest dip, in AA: 7202.0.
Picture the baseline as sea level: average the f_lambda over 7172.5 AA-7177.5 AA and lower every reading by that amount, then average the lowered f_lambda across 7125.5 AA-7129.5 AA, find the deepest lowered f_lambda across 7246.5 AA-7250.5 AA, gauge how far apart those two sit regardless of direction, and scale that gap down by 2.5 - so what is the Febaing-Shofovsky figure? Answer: 0.01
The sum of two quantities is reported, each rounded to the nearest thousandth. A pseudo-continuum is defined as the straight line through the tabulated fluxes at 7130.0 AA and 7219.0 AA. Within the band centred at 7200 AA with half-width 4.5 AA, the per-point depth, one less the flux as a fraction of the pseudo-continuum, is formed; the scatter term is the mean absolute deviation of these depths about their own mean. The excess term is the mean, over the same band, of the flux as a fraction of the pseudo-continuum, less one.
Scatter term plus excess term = 0.031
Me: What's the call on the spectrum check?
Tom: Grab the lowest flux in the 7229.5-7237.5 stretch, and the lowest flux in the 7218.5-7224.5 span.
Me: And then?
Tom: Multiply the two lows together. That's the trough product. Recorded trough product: 0.91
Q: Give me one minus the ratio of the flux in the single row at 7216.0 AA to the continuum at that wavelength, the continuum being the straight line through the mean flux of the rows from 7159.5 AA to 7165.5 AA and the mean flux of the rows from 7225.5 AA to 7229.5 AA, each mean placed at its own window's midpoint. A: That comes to 0.10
